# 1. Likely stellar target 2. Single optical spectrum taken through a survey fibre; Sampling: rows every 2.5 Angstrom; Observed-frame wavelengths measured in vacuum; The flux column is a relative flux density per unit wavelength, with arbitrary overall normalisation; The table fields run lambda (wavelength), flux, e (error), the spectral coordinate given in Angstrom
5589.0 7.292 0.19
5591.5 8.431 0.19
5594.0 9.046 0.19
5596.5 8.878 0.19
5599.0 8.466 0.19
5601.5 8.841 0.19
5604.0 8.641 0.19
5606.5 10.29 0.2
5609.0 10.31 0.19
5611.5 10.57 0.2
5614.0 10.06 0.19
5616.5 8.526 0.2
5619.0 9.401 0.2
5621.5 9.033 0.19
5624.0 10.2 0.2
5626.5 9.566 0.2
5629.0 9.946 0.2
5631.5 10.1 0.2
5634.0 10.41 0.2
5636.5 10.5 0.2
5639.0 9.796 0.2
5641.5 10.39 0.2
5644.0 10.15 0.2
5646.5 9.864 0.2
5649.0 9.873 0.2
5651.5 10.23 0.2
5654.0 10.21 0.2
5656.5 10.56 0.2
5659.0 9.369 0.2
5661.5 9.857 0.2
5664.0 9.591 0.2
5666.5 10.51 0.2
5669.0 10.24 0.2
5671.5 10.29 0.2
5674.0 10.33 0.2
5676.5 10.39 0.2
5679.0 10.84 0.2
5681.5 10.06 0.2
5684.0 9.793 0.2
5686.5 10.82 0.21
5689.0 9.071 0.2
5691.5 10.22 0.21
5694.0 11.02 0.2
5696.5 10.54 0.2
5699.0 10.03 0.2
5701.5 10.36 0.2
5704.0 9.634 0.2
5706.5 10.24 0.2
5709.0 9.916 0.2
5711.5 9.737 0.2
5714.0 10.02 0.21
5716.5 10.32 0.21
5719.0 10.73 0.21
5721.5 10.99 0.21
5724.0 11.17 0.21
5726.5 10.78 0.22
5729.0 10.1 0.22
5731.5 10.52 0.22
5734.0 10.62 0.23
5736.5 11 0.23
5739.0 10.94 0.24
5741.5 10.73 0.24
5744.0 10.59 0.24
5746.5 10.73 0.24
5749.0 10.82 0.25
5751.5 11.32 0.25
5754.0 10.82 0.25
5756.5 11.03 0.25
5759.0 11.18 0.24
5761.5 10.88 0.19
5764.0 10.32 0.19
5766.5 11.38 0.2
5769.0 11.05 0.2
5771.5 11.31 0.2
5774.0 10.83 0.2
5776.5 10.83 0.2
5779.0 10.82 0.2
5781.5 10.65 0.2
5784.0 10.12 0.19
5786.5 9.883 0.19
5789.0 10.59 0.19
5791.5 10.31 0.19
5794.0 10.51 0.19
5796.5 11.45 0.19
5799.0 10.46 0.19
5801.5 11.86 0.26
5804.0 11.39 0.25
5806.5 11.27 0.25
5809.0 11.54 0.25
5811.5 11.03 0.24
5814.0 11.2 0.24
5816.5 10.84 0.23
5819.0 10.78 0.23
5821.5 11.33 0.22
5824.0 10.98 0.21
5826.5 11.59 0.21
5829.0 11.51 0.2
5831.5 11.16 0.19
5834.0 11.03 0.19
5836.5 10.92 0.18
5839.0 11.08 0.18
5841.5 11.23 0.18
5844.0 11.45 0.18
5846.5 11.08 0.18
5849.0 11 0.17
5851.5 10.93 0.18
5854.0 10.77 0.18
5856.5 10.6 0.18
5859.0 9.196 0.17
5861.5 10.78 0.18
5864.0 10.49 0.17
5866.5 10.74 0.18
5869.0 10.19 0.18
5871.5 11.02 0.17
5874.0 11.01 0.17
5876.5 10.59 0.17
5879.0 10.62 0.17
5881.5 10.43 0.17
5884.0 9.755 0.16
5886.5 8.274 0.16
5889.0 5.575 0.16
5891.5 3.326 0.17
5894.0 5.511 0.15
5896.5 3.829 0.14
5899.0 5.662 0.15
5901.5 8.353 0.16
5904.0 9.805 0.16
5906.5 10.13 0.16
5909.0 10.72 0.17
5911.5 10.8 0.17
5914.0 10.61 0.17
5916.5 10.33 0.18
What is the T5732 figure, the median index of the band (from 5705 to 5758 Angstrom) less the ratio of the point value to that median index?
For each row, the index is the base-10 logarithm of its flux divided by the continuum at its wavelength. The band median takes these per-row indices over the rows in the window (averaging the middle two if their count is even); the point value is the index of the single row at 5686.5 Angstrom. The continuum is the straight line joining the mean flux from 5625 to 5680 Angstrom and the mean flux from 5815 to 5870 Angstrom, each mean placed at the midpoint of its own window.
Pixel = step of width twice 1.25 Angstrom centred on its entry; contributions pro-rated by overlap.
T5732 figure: -2.3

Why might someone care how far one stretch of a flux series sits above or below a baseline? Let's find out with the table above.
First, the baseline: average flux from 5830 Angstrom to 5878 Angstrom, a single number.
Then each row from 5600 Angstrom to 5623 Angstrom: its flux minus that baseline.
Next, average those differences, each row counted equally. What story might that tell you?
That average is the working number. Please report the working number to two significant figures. -1.3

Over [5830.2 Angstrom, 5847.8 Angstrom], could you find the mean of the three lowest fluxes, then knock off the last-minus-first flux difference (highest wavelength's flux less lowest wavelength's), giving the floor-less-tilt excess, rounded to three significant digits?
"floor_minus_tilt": 11.1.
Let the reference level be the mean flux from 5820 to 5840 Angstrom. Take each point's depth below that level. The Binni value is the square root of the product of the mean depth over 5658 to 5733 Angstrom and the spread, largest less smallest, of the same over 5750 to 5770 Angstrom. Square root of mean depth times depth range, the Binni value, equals 1.0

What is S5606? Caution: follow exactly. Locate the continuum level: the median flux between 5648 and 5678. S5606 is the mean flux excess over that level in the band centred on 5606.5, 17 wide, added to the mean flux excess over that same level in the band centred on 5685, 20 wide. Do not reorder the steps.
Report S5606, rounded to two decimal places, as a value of -0.60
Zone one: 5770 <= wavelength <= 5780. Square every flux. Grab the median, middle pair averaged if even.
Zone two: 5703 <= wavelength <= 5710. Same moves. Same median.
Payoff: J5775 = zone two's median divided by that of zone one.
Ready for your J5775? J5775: 0.84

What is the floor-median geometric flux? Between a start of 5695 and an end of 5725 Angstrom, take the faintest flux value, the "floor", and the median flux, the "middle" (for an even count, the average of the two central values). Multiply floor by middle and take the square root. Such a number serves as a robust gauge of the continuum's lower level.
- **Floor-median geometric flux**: 10.0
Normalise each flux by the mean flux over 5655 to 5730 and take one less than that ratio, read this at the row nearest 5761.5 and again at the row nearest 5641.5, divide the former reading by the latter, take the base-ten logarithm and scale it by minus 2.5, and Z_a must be -1.6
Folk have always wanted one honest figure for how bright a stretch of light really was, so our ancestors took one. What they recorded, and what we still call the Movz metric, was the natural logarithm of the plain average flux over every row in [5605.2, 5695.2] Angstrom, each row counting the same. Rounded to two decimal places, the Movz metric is 2.31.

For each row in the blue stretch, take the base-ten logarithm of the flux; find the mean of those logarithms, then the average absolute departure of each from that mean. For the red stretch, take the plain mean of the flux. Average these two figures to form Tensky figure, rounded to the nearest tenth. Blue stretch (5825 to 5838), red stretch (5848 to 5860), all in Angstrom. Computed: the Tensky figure 5.3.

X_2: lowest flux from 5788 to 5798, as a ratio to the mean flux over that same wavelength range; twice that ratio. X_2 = 1.92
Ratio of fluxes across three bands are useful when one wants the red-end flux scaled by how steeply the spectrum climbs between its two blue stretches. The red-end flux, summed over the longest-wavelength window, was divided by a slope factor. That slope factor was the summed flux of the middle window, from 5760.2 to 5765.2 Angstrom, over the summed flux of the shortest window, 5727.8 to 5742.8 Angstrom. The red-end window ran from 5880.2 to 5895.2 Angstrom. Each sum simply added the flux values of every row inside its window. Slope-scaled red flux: 129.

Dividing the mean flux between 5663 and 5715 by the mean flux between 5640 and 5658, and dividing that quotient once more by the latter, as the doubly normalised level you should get 0.098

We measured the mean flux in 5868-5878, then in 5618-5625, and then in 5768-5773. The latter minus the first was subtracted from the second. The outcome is 9.1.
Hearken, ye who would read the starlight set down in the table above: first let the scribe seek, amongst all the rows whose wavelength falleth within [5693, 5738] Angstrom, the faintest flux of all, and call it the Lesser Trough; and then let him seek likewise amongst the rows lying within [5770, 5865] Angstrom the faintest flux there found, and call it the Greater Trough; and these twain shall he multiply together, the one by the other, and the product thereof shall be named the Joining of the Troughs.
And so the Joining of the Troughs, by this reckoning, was 88.6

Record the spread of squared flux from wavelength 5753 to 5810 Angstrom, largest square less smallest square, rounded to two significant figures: 43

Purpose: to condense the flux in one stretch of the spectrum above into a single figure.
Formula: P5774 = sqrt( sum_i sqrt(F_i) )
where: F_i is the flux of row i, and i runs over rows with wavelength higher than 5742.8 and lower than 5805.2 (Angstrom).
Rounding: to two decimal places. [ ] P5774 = 9.07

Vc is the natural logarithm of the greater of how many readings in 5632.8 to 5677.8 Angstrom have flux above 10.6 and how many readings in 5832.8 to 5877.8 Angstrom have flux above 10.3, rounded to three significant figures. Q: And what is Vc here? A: 2.77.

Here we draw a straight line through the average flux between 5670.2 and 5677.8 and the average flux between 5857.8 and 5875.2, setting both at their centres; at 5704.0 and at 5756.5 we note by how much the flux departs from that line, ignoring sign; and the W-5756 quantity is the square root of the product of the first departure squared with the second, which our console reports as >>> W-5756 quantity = 0.58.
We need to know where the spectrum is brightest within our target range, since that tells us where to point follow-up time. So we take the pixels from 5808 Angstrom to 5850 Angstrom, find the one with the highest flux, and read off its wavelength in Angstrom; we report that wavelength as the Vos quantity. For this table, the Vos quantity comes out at 5826.5 Angstrom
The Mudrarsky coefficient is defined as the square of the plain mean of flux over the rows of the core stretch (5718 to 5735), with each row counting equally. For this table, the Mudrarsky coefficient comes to 115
